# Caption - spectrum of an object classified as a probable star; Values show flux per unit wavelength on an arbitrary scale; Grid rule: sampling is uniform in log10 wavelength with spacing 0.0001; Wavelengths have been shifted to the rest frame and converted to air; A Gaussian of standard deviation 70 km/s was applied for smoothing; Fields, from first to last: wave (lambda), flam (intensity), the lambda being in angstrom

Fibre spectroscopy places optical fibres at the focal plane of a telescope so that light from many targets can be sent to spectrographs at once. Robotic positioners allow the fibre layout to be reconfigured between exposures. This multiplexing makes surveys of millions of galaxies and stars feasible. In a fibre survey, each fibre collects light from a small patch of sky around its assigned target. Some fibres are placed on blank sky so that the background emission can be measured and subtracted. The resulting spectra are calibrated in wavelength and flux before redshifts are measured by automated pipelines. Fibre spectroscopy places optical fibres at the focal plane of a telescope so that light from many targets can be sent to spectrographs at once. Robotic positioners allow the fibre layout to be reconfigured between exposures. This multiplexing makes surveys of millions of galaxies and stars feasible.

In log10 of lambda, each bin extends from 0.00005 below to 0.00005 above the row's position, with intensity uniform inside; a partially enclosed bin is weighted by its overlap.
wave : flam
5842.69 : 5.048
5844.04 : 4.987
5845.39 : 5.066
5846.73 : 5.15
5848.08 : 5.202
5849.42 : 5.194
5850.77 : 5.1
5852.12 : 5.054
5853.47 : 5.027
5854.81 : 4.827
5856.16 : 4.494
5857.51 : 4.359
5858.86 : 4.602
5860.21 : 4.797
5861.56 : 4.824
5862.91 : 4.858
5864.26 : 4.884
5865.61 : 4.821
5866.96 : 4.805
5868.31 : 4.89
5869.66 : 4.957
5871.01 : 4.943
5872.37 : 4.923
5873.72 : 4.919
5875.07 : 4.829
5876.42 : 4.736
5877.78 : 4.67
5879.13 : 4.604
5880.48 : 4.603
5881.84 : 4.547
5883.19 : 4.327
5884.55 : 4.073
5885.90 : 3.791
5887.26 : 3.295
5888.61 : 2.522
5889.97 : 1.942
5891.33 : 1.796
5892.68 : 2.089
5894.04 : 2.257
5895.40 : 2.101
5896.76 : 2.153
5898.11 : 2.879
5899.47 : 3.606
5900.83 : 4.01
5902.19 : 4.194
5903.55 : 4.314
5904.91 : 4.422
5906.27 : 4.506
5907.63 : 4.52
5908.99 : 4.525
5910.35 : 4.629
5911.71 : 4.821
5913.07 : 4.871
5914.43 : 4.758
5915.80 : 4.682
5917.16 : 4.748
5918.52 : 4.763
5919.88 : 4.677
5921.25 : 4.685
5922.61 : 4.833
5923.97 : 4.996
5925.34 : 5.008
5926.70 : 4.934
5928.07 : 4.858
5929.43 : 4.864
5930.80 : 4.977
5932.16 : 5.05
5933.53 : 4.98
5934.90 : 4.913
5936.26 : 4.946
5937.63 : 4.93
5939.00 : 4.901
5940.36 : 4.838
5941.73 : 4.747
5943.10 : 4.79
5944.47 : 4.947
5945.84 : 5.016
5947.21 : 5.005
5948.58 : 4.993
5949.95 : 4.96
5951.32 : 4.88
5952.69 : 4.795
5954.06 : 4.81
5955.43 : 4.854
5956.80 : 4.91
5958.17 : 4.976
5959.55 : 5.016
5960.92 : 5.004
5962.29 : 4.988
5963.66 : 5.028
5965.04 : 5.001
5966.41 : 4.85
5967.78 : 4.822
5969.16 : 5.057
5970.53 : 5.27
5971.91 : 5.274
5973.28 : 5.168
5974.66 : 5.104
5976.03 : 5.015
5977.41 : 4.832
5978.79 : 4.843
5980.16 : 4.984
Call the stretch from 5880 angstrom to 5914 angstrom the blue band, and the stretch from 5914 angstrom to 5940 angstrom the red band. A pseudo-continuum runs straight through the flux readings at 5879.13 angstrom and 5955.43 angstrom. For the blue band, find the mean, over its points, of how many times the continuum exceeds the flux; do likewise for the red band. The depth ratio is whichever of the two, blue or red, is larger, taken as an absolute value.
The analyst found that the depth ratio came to 1.43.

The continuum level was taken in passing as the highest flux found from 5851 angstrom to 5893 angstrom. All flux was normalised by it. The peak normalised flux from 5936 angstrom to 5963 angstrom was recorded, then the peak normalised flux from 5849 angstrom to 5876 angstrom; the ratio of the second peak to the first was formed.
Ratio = 1.04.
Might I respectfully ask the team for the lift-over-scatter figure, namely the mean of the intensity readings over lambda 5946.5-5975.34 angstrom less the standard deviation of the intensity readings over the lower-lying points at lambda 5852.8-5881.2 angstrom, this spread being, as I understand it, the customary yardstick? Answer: 4.8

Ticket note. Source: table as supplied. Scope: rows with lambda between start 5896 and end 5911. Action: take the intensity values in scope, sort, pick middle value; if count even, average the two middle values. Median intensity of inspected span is 4.3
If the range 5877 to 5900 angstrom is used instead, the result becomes 3.3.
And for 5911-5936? 4.9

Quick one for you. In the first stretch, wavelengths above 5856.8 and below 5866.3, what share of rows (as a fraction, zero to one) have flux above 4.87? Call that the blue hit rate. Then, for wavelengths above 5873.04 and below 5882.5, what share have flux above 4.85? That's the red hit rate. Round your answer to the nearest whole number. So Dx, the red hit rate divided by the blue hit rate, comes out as 1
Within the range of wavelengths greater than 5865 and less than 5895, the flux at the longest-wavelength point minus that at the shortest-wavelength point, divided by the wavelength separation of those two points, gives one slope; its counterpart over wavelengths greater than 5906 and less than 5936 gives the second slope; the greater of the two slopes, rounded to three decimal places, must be 0.014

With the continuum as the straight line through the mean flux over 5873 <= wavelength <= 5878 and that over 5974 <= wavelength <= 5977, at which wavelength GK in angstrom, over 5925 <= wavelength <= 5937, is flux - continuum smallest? 5928.07 angstrom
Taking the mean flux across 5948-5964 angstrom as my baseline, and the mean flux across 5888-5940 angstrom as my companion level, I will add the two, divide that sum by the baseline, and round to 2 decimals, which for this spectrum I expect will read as 1.85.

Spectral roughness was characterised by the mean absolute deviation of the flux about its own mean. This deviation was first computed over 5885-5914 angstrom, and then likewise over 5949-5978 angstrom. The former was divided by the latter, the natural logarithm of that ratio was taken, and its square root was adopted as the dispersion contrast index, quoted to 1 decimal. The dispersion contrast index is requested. 1.5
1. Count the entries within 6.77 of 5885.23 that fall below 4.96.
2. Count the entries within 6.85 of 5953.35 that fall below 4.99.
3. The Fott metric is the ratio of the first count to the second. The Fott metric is 1.43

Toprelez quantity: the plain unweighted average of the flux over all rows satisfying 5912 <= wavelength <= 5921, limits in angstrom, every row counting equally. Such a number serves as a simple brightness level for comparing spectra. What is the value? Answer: 4.75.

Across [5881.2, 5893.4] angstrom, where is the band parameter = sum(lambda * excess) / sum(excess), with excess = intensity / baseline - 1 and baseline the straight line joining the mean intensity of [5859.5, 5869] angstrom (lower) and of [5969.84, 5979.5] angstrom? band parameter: 5889.3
